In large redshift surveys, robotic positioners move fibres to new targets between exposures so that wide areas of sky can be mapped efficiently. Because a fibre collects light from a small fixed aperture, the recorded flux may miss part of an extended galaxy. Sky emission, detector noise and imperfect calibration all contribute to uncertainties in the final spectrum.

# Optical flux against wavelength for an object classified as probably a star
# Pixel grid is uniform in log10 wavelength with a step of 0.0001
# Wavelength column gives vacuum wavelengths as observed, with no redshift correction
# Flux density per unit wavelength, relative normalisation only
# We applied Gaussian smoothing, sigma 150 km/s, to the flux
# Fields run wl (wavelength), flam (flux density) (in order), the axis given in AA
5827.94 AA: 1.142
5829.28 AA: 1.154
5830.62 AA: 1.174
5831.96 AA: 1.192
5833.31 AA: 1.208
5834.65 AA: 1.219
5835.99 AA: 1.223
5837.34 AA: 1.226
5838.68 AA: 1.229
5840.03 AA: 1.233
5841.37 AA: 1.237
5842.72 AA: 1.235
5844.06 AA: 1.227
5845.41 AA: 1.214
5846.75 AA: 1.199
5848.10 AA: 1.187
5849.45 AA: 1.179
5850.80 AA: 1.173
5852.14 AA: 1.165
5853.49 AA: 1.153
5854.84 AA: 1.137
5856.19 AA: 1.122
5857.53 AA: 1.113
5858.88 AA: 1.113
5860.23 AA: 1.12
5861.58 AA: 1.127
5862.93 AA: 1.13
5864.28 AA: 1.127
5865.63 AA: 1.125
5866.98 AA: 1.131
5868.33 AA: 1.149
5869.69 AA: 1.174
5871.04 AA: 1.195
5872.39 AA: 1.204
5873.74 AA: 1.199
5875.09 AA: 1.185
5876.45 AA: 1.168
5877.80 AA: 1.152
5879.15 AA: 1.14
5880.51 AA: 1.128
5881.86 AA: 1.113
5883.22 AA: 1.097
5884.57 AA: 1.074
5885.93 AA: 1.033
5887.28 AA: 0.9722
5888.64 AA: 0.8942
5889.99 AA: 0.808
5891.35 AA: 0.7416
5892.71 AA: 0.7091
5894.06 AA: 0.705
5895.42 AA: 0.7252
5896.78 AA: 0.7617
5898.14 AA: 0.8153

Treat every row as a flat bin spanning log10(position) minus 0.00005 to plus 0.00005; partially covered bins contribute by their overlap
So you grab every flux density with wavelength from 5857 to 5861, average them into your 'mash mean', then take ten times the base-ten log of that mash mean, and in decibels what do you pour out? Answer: 0.47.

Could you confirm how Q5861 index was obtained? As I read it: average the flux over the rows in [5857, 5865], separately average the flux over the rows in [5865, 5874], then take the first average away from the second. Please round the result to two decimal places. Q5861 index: 0.05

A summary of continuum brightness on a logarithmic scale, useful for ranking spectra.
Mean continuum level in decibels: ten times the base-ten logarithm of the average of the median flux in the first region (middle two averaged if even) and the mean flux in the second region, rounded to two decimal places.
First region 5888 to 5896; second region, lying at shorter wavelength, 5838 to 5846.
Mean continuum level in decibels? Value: -0.08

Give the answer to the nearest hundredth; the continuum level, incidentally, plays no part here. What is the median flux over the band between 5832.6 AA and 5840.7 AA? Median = 1.22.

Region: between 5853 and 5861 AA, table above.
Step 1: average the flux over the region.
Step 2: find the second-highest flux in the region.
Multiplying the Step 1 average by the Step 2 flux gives 1.28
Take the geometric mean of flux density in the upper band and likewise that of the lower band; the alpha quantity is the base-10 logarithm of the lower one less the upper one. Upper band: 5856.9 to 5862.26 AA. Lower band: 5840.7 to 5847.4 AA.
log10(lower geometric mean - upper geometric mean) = -1.0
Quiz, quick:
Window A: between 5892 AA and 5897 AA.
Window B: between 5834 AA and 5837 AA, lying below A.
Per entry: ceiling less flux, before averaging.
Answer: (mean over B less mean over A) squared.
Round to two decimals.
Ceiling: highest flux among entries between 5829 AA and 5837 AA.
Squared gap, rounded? 0.25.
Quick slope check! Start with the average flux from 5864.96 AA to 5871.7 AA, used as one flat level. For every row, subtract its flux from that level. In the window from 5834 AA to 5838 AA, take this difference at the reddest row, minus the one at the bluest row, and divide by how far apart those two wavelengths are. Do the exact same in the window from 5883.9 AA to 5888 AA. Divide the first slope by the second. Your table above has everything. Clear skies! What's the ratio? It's -0.1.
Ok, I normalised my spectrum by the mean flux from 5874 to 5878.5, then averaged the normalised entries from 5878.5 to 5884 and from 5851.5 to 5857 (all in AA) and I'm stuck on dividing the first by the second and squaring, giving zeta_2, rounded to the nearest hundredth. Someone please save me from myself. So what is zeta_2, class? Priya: 0.96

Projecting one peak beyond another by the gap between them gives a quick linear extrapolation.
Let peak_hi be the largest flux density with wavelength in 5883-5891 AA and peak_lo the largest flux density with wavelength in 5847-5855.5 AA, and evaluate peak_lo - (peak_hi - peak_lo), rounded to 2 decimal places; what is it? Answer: 1.28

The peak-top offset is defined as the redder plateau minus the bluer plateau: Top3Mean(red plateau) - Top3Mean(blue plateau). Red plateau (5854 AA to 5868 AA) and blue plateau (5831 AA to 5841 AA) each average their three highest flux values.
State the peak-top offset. -0.10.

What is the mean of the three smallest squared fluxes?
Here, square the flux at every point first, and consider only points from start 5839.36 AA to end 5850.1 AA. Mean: 1.41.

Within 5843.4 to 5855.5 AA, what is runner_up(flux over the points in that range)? 1.214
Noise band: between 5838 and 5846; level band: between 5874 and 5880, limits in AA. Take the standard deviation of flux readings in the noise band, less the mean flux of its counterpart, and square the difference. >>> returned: 1.33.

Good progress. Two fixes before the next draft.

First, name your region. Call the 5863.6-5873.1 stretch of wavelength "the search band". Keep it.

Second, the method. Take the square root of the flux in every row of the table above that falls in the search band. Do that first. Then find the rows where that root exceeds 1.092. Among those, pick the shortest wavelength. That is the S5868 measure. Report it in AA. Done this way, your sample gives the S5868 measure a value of 5871.04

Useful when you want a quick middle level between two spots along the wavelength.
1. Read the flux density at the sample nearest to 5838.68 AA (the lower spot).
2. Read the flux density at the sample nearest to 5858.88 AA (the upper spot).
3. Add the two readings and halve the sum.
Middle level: 1.17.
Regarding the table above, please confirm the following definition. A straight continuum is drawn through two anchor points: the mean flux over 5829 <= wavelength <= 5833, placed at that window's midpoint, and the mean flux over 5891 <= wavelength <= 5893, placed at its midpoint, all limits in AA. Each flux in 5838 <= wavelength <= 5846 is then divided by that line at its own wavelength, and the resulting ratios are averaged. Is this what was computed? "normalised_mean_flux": 1.1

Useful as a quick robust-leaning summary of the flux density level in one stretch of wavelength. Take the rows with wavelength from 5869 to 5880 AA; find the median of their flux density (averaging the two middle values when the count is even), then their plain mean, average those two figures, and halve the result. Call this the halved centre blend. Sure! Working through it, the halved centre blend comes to 0.589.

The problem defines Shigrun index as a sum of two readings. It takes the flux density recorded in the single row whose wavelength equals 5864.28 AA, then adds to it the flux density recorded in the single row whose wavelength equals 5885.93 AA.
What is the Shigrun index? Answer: 2.2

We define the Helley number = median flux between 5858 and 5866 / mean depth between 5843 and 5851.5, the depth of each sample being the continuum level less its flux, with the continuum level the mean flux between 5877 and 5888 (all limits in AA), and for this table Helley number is -10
